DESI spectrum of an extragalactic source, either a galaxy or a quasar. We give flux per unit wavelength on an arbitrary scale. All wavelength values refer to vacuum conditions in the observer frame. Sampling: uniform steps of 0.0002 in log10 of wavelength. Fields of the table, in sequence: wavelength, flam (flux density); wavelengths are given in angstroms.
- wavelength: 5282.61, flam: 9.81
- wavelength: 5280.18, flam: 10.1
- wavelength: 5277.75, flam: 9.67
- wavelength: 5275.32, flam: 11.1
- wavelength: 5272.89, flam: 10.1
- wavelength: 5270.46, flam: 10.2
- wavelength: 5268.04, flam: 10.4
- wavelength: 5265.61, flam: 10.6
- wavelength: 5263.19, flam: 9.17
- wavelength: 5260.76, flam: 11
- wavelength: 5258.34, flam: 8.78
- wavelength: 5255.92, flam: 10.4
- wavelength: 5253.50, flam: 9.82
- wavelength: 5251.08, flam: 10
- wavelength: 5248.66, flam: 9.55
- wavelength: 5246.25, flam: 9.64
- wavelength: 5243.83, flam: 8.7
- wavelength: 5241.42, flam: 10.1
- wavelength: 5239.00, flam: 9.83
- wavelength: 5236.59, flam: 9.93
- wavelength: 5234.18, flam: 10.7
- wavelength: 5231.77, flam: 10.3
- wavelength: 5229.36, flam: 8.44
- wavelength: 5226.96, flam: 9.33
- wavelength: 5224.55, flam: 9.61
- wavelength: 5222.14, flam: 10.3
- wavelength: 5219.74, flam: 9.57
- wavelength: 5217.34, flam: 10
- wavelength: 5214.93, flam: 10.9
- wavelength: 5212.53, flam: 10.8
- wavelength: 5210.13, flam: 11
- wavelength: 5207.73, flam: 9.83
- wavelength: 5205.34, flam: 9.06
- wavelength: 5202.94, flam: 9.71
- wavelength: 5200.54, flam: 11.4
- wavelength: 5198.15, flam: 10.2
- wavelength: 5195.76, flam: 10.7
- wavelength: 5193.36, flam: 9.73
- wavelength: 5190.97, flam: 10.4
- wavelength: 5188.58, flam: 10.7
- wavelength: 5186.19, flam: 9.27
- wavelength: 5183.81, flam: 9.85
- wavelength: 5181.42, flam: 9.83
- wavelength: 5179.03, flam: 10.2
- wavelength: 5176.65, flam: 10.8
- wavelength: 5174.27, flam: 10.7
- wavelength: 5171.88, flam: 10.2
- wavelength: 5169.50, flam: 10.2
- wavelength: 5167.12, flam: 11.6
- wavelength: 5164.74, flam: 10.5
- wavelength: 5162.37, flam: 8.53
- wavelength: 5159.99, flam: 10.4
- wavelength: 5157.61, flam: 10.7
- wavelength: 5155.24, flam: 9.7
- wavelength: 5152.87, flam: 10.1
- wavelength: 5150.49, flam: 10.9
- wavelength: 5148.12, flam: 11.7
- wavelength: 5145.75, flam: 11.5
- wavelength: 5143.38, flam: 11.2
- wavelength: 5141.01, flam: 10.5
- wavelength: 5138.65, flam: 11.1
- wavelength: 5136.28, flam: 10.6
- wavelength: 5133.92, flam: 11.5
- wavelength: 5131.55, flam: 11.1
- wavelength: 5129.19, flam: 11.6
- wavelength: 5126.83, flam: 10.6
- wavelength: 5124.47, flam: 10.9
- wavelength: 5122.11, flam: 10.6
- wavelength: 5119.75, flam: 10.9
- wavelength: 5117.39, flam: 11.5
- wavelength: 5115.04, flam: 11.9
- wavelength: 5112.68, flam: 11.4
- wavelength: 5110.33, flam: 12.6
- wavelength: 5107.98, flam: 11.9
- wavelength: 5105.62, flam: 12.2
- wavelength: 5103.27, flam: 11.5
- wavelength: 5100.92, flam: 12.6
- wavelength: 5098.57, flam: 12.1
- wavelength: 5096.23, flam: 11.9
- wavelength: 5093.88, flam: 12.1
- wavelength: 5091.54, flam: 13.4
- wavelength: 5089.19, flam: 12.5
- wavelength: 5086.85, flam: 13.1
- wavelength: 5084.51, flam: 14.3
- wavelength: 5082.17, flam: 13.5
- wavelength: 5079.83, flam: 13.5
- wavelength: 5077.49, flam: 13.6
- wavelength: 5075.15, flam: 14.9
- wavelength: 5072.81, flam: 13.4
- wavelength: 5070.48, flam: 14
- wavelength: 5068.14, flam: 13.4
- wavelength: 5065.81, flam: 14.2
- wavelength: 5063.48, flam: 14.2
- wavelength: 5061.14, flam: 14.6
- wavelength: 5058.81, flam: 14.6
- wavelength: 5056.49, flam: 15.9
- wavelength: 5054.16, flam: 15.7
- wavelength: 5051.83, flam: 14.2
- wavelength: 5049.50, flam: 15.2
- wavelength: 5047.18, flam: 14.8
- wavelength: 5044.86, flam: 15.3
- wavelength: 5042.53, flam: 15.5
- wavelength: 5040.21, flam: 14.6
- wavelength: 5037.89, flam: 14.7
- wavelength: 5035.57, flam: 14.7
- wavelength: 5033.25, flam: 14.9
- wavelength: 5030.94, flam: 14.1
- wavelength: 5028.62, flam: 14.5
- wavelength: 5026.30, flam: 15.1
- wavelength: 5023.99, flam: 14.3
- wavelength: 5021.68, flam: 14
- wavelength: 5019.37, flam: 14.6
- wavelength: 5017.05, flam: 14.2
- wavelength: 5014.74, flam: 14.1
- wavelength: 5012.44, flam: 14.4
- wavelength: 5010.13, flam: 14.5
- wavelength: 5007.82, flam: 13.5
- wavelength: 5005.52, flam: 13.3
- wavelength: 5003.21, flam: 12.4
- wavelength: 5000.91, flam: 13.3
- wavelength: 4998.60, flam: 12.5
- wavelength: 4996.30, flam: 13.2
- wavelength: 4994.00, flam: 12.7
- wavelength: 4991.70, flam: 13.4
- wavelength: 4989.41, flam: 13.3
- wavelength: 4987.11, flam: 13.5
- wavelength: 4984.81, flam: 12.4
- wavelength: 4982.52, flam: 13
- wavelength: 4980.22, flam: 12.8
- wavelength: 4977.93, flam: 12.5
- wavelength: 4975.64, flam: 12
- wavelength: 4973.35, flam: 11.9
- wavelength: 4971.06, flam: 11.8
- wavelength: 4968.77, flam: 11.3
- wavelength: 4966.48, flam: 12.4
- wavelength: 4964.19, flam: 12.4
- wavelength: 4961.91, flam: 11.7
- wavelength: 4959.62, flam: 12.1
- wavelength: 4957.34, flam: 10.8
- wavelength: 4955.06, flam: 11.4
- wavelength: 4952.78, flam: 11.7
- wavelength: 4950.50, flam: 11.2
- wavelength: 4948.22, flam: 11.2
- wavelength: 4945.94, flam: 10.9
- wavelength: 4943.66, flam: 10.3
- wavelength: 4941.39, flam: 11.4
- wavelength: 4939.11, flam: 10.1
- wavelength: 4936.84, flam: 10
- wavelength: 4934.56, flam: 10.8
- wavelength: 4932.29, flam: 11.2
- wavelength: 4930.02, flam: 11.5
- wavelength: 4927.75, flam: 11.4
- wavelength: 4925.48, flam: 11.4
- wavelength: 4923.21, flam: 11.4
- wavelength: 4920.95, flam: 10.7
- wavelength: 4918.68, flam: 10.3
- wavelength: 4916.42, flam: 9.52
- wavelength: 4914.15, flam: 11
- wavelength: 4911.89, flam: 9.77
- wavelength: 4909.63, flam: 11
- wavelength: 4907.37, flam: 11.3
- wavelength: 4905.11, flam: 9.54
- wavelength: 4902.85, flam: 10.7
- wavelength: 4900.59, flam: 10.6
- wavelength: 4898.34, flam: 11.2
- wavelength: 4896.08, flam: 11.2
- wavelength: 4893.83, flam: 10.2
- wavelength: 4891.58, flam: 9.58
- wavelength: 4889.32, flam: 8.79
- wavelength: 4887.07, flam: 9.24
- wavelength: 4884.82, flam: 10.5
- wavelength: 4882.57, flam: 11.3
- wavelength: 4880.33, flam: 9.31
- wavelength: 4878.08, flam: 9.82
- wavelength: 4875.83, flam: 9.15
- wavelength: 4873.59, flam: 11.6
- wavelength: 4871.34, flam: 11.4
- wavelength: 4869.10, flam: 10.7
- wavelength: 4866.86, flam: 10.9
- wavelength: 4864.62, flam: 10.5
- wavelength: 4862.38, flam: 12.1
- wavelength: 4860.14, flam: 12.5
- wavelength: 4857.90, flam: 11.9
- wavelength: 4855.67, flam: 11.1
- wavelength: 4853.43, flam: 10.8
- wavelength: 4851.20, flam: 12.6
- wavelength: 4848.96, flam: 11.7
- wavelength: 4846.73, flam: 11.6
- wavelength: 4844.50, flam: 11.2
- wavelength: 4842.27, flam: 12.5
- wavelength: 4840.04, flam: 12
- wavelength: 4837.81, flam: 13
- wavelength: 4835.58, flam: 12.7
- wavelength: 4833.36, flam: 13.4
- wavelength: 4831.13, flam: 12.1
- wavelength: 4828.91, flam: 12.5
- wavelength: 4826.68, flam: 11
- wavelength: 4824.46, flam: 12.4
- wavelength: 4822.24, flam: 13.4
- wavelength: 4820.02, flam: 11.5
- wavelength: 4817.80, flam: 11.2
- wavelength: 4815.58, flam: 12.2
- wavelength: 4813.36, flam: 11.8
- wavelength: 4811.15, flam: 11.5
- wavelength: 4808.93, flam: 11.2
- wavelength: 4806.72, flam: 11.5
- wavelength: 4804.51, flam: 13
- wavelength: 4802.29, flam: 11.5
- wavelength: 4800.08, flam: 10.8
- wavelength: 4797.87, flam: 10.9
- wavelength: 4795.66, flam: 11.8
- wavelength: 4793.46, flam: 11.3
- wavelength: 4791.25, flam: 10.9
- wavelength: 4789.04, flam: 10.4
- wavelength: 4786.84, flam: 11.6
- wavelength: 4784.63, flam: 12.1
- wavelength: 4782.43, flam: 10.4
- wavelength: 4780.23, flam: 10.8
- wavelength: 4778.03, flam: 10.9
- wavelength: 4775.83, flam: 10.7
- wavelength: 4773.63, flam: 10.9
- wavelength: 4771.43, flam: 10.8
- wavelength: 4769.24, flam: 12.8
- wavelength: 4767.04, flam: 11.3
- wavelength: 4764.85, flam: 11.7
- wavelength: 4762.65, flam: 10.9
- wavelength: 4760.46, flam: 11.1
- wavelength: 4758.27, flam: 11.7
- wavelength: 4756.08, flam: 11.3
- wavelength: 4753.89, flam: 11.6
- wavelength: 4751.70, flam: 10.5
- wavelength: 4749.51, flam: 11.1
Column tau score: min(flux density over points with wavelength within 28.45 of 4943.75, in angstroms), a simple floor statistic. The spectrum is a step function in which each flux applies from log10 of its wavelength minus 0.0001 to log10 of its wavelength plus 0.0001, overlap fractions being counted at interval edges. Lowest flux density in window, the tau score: 9.52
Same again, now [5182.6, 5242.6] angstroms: 8.44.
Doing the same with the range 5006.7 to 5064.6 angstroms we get 13.5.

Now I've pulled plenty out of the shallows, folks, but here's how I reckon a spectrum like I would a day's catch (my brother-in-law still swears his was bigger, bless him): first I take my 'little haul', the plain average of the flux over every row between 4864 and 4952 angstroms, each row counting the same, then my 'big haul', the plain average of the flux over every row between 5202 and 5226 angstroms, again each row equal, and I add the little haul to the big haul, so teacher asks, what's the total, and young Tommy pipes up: 20.7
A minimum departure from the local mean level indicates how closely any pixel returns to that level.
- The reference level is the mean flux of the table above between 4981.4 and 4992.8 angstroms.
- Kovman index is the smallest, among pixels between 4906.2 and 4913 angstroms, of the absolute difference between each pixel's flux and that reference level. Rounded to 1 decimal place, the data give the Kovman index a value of 1.8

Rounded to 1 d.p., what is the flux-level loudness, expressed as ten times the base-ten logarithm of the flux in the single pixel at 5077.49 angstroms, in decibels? 11.3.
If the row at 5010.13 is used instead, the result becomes 11.6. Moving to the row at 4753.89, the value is 10.6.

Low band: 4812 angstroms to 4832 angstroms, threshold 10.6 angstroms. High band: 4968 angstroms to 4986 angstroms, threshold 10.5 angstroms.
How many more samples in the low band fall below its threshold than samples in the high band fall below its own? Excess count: 0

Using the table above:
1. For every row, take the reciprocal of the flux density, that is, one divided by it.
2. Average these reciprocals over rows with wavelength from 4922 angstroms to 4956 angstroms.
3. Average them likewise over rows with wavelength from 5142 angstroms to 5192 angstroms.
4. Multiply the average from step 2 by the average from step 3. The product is 0.0087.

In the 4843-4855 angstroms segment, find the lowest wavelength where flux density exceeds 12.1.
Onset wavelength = 4851.20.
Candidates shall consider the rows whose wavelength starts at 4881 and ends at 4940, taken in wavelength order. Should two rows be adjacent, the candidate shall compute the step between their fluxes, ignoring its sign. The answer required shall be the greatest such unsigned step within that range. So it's 1.8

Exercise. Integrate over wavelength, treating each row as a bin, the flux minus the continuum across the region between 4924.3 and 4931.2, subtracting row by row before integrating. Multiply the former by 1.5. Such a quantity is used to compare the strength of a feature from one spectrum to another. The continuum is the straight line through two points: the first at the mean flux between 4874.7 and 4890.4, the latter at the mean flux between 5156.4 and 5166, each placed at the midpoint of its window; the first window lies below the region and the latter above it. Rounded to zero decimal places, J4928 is 17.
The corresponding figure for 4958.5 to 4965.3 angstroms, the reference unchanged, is 23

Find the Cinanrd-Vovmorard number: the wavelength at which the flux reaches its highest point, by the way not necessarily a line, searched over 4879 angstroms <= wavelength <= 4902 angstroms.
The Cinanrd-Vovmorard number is 4882.57 angstroms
